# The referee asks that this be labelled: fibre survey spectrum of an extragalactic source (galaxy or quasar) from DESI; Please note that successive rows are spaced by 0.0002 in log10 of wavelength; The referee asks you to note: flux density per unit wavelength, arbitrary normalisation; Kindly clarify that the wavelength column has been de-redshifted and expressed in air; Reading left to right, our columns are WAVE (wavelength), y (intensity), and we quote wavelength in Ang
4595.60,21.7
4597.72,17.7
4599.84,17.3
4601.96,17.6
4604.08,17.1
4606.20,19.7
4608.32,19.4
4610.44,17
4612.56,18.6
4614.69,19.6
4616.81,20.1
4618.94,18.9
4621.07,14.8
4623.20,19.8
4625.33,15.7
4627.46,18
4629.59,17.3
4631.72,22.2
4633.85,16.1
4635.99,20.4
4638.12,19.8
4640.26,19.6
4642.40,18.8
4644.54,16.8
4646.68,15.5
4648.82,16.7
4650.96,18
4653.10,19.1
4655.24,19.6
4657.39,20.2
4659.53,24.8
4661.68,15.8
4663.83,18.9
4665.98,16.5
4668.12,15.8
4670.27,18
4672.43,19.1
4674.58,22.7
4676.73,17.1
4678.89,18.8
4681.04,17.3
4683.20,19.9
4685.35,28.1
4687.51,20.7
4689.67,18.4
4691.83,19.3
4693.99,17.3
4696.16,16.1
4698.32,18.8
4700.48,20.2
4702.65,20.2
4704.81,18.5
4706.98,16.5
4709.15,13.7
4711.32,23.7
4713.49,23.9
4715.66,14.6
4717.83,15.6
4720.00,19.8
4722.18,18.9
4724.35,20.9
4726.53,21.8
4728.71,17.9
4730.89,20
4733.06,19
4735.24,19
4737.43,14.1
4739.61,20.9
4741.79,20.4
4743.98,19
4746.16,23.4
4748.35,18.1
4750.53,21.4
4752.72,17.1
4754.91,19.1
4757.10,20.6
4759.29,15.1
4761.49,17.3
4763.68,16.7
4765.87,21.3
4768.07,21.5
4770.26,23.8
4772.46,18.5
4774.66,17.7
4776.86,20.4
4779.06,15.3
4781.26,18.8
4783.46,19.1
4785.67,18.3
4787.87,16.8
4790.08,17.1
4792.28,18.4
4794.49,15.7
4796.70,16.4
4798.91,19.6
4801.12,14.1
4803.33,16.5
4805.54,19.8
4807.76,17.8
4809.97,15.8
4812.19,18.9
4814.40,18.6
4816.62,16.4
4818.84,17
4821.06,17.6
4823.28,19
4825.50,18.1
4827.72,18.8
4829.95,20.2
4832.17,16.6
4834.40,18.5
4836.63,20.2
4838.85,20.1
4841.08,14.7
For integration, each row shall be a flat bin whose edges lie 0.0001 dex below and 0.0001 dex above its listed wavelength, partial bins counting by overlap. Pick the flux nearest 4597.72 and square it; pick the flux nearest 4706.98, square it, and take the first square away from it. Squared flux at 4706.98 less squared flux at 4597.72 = -41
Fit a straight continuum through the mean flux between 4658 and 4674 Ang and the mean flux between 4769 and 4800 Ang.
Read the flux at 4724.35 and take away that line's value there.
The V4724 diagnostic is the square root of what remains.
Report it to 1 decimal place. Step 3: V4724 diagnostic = 1.6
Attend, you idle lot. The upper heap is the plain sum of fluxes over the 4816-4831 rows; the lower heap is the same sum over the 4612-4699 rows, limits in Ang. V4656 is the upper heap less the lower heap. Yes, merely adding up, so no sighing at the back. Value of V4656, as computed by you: -642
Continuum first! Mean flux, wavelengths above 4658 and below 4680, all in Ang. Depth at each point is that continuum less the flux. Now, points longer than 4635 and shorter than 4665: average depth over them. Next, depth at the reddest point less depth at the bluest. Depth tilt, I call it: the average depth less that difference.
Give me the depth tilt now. -1.6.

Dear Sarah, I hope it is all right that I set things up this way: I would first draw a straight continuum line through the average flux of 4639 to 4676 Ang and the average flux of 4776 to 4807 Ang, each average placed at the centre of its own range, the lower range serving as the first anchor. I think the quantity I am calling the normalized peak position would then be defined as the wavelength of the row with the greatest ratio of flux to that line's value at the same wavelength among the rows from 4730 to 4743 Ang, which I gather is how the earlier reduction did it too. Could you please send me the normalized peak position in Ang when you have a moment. 4739.61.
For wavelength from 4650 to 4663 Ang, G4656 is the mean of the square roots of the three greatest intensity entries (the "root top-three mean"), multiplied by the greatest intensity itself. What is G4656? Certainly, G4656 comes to 115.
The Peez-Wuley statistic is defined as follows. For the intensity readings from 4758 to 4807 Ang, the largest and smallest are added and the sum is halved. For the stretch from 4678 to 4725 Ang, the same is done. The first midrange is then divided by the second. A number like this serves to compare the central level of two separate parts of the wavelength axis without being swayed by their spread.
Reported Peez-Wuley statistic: 0.91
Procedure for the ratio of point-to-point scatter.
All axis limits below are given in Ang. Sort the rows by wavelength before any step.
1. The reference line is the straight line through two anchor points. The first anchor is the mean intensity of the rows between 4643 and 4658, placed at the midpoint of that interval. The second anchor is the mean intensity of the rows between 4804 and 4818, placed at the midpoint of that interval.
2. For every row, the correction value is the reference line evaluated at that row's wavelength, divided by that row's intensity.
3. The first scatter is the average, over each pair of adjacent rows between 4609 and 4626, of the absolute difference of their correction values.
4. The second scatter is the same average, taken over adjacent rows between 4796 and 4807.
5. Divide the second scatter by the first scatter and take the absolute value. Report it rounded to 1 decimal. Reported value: 1.5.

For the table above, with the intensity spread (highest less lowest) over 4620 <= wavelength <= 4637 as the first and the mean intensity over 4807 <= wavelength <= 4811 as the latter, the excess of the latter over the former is 9.4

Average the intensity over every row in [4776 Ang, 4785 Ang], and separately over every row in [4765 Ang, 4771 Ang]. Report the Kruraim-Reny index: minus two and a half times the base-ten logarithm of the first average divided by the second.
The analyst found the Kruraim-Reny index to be 0.20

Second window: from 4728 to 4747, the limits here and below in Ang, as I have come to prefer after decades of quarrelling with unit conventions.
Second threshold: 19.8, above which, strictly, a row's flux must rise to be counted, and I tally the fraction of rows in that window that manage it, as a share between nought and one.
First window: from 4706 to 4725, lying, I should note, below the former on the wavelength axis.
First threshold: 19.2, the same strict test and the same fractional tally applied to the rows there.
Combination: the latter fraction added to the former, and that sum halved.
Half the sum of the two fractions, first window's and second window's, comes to 0.444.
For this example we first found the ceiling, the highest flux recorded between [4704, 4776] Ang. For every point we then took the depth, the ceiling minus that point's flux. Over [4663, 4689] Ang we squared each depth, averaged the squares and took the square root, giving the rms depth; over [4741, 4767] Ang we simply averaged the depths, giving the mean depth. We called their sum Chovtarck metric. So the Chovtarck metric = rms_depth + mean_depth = 10.3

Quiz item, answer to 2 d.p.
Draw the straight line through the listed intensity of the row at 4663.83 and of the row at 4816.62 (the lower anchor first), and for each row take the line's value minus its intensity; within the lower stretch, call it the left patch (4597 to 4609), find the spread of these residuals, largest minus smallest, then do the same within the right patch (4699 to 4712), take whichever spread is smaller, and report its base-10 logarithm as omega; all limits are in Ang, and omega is 0.42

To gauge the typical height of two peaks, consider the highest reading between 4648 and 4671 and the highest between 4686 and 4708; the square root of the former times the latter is 22.7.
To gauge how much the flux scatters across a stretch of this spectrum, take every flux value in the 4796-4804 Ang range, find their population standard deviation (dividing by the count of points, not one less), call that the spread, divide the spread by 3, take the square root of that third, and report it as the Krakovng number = 0.81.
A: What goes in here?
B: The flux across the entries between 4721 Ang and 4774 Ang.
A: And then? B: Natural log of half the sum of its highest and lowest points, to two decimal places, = 2.94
